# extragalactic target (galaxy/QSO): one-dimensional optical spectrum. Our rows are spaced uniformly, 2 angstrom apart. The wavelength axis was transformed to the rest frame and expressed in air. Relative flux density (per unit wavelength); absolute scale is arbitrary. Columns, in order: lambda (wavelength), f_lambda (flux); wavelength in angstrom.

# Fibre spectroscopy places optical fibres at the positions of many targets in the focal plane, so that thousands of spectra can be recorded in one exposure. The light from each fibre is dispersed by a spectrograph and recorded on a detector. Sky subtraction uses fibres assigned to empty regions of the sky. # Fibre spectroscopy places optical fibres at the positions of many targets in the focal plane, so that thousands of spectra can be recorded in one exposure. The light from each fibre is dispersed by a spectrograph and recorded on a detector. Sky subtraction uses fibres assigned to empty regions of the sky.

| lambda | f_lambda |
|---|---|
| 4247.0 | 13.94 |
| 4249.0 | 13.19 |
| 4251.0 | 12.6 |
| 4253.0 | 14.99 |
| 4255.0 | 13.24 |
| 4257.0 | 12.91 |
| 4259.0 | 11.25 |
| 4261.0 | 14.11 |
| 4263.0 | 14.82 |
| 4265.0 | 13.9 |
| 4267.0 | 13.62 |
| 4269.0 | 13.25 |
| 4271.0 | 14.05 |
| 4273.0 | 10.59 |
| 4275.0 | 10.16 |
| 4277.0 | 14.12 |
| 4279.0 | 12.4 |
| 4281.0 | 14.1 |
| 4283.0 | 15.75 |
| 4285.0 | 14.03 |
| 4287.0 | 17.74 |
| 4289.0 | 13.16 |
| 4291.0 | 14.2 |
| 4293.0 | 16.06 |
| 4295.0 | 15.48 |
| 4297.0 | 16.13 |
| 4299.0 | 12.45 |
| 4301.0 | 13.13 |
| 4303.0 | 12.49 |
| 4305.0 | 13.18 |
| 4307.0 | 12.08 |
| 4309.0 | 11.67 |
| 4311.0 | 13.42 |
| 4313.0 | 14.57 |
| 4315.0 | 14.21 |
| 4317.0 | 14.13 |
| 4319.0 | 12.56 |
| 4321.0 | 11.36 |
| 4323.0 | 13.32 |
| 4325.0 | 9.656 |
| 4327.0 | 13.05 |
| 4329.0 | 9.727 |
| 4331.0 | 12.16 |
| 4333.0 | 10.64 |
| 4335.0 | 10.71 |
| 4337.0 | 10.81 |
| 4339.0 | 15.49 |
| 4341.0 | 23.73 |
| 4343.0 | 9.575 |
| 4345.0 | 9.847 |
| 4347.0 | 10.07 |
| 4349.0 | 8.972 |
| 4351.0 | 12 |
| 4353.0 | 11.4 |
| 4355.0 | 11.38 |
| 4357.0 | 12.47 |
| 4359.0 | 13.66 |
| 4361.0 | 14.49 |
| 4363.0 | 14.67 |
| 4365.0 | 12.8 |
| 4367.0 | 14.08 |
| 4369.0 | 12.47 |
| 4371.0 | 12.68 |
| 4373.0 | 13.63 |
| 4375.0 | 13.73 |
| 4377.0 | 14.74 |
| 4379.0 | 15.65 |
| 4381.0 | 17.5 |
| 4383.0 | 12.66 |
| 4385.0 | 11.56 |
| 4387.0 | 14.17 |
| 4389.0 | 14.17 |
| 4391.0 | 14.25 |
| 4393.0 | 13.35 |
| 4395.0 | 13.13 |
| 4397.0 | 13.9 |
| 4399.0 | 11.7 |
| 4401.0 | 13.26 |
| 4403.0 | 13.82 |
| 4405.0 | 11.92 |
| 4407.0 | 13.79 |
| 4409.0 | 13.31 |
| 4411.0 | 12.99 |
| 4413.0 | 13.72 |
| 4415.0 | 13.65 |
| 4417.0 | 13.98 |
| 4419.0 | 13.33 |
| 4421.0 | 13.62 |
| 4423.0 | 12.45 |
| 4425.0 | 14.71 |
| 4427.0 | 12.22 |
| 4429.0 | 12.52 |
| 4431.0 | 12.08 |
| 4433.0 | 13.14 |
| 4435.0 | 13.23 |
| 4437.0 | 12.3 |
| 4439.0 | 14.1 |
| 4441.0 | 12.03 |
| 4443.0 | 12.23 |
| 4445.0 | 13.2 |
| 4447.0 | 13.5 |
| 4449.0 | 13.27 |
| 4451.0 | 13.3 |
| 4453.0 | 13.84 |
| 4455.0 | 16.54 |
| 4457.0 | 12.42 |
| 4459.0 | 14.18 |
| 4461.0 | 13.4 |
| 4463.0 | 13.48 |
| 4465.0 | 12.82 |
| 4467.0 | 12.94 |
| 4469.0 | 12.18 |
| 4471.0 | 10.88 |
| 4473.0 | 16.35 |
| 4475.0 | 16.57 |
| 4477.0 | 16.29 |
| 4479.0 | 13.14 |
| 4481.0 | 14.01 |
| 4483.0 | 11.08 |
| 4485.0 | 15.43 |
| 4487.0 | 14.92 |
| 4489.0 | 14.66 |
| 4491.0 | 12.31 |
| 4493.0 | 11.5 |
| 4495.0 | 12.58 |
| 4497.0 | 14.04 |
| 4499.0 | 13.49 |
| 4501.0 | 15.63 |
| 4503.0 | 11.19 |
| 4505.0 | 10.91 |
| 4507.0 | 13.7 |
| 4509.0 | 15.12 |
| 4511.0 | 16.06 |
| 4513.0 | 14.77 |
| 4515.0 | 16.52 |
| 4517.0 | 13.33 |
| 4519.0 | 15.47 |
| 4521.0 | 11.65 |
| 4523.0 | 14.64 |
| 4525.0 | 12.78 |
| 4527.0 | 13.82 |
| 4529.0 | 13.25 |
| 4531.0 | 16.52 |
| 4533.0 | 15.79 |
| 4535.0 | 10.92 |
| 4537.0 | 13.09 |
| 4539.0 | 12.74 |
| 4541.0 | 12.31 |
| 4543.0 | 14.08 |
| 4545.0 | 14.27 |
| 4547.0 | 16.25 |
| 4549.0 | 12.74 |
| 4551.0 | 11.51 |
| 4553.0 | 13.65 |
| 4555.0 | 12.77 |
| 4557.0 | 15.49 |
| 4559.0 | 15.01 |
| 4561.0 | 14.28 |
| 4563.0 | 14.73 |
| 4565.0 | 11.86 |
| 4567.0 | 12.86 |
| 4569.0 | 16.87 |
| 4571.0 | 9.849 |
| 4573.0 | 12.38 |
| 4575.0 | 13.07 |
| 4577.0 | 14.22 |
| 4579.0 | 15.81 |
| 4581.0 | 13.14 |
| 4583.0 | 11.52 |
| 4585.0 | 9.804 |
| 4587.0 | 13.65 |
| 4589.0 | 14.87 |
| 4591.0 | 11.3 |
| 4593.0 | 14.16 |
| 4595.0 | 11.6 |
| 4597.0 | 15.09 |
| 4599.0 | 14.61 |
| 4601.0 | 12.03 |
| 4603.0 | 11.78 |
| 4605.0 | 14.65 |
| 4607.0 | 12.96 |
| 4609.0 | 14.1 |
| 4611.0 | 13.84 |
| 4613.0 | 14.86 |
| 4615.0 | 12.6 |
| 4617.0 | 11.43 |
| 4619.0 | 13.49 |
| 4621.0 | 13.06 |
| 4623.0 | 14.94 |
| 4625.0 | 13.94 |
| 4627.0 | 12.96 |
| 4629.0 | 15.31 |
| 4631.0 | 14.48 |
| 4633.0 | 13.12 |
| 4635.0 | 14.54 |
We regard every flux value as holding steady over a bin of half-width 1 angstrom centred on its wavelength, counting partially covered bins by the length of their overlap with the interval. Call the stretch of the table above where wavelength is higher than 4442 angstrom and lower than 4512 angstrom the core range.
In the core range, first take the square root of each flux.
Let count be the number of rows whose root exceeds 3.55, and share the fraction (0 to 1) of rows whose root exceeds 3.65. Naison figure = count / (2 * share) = 23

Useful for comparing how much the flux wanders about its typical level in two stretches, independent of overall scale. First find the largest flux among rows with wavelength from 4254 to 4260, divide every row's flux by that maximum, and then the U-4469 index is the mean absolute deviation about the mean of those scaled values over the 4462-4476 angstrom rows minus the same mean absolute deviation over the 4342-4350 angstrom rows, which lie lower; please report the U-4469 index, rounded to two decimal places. 0.10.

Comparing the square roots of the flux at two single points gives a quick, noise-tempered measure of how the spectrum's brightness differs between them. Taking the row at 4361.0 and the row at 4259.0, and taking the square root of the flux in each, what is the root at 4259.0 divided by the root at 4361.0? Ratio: 0.88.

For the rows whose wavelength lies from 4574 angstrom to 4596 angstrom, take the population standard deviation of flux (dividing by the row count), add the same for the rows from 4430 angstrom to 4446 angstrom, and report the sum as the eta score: 2.4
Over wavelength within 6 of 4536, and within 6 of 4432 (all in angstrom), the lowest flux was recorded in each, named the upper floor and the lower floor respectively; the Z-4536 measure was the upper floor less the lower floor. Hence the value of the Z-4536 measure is -1.2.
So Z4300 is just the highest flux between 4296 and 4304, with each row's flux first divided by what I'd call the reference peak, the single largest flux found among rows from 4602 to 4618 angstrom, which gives 1.09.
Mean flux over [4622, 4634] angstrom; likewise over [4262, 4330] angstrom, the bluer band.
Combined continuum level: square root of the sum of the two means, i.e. 5.24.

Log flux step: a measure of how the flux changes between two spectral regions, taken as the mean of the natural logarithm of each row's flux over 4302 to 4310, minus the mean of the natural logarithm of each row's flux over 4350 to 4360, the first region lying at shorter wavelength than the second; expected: 0.02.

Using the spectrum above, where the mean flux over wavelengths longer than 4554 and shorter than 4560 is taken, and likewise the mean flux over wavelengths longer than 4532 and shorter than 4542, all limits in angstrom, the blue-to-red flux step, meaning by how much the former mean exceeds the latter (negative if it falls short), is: 1.5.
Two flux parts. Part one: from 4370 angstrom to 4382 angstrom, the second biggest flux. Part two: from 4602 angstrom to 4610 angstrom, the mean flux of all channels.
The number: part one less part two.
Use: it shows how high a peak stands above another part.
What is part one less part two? 2.3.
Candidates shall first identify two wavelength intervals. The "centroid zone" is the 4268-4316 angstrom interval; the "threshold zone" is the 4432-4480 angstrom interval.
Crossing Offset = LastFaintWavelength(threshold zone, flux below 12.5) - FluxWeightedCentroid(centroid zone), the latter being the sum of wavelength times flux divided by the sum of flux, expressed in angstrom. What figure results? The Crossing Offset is 178.9 angstrom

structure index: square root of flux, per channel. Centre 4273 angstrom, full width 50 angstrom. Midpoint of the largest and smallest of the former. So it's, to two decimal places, 3.70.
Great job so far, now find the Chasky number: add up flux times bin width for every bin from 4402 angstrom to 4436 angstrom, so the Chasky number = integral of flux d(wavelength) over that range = 449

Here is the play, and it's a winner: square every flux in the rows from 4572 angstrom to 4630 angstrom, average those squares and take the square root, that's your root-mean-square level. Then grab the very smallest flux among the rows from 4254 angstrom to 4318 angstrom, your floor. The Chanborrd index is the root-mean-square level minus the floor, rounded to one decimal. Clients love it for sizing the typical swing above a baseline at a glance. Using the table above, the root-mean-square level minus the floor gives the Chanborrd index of 3.3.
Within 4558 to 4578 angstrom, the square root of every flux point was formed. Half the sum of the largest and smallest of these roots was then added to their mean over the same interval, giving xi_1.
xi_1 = 7.29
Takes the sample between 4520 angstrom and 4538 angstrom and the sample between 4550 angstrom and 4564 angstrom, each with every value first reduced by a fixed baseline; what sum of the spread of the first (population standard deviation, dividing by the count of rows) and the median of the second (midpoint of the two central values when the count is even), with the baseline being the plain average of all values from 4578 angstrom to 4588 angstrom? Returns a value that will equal 3.2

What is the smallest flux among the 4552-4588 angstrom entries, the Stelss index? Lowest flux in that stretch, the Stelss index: 9.804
